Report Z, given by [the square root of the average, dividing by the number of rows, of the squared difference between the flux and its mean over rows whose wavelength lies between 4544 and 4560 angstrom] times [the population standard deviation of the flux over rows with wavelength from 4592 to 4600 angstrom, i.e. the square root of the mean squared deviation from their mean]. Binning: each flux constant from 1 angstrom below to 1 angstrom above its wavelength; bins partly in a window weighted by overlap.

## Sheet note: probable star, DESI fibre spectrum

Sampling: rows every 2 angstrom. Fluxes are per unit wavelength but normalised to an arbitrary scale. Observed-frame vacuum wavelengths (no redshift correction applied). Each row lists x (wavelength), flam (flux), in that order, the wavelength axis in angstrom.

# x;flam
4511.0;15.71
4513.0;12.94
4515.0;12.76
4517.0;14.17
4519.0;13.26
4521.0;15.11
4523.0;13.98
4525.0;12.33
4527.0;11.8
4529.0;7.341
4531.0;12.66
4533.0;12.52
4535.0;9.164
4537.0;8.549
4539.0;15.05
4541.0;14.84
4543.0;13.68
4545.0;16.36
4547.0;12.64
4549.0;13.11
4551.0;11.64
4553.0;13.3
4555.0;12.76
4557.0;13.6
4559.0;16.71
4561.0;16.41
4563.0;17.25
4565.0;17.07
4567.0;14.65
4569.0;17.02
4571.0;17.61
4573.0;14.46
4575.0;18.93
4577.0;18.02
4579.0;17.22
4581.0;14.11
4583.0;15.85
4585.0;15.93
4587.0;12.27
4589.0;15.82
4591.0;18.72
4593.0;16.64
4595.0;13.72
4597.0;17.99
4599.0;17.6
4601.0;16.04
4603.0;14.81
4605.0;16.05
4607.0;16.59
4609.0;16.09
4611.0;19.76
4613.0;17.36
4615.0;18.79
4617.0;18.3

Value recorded 2.8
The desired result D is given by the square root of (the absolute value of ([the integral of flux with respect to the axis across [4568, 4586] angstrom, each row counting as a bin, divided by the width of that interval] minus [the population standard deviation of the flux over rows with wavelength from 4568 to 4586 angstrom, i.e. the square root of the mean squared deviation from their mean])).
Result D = 3.9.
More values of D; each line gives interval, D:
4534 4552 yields 3.2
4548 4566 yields 3.5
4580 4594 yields 3.7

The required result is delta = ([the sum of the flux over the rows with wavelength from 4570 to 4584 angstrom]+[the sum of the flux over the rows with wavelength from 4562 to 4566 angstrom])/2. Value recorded 75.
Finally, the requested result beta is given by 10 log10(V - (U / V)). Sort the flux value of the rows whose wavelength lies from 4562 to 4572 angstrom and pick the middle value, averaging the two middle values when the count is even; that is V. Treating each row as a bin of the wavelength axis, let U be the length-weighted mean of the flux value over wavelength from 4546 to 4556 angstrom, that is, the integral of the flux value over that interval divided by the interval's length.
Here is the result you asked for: 12.1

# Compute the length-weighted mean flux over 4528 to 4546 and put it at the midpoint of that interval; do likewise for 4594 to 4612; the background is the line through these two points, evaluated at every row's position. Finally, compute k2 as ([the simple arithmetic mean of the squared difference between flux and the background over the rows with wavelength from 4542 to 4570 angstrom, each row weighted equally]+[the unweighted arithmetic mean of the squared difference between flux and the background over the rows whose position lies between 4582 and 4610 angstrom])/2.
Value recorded 3.4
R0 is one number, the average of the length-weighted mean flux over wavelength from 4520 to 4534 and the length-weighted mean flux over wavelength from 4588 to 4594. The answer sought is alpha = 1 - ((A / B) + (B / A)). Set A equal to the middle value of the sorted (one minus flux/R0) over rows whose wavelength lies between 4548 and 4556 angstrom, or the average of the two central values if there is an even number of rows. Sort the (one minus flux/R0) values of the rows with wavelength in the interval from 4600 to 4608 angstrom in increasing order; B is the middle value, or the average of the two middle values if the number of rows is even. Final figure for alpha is 3.0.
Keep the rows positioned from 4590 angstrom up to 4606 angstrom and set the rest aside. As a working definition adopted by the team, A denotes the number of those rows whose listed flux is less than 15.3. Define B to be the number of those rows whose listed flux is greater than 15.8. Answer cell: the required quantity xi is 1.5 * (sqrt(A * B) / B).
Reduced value 0.9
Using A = 2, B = 6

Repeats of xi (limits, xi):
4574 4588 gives 0.9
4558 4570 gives 0.7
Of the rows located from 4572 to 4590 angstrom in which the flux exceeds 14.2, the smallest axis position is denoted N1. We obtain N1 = 4573.0 angstrom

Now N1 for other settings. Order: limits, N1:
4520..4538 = 4521.0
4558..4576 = 4559.0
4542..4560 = 4545.0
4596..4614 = 4597.0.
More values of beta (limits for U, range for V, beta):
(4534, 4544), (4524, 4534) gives 10.5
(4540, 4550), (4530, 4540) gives 10.6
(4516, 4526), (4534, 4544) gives 11.0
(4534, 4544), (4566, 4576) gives 12.1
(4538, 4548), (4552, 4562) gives 11.0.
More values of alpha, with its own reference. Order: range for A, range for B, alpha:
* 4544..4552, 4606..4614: 3.1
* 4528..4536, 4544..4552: -1.6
